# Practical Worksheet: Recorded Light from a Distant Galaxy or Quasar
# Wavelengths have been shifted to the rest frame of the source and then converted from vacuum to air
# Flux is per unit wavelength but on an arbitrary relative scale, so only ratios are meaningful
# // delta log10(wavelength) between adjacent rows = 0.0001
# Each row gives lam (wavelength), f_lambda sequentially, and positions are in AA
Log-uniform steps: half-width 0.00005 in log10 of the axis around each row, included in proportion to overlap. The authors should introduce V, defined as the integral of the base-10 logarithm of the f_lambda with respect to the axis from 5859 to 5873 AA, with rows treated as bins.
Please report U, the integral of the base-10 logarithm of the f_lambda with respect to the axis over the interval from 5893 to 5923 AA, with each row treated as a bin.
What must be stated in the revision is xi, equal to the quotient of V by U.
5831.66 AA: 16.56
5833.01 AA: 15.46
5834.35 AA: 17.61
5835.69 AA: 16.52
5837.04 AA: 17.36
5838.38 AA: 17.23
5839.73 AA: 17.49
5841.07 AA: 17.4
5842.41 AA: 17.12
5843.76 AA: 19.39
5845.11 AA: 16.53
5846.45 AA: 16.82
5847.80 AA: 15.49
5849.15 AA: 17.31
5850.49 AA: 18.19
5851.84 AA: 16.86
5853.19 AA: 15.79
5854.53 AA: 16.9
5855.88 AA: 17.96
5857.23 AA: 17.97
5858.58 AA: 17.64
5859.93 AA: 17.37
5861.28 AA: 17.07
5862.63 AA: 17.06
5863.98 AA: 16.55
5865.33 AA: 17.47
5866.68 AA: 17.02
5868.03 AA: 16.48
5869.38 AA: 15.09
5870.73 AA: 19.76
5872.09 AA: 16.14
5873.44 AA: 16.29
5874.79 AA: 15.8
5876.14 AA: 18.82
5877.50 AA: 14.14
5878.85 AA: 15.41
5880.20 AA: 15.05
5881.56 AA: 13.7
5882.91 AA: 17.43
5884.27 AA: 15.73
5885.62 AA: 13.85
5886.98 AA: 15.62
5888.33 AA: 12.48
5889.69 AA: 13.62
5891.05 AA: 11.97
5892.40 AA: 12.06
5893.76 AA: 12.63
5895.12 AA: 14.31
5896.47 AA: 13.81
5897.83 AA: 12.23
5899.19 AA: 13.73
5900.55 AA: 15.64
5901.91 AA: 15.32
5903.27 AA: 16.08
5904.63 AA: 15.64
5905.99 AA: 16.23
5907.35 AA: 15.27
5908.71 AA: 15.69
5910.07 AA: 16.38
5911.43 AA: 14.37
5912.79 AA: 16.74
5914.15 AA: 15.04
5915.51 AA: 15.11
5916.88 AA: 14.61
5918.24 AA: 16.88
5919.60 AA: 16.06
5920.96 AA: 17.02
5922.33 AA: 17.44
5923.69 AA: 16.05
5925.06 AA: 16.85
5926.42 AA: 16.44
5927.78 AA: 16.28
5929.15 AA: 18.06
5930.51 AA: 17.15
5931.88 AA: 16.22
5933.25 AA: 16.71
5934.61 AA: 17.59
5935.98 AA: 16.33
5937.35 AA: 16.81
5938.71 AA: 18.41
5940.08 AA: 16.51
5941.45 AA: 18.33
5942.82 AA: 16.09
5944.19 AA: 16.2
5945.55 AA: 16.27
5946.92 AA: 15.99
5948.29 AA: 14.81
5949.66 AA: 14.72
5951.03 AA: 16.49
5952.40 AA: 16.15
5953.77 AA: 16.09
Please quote 0.49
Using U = 35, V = 17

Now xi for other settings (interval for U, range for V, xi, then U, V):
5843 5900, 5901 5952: 0.91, 68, 62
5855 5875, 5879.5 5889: 0.45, 25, 11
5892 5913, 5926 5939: 0.65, 24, 16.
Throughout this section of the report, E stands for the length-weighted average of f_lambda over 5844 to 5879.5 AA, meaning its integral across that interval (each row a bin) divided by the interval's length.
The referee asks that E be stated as 16.9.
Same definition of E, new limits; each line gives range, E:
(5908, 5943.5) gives 16.5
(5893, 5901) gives 13.6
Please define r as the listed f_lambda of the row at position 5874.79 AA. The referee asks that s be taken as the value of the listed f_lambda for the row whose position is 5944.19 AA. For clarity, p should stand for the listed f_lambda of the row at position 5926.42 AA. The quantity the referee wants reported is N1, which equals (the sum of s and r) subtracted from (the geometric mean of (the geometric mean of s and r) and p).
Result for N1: -15.8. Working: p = 16.44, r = 15.8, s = 16.2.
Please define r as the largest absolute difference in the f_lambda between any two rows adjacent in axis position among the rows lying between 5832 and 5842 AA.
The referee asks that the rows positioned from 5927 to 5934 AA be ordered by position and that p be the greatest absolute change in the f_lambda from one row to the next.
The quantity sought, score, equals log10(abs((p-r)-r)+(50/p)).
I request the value 1.49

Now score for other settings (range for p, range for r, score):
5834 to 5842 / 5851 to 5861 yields 1.67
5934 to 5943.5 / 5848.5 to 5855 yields 1.36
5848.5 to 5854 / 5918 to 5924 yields 1.59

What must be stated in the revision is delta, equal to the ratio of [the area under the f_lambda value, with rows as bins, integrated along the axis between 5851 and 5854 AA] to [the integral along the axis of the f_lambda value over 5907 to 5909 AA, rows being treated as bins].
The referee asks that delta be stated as 1.60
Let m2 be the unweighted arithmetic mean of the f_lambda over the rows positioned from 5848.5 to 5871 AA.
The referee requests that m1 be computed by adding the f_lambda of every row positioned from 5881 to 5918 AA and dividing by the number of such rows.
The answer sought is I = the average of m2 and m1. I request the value 15.9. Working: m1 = 14.6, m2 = 17.2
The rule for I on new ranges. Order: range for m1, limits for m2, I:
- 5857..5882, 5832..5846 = 16.9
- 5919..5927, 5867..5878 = 16.6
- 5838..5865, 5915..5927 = 16.7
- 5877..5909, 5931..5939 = 15.7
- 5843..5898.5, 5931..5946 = 16.4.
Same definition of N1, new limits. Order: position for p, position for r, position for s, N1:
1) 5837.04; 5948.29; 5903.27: -14.5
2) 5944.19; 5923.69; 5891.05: -13.0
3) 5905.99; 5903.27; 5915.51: -15.3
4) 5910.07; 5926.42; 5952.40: -16.3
